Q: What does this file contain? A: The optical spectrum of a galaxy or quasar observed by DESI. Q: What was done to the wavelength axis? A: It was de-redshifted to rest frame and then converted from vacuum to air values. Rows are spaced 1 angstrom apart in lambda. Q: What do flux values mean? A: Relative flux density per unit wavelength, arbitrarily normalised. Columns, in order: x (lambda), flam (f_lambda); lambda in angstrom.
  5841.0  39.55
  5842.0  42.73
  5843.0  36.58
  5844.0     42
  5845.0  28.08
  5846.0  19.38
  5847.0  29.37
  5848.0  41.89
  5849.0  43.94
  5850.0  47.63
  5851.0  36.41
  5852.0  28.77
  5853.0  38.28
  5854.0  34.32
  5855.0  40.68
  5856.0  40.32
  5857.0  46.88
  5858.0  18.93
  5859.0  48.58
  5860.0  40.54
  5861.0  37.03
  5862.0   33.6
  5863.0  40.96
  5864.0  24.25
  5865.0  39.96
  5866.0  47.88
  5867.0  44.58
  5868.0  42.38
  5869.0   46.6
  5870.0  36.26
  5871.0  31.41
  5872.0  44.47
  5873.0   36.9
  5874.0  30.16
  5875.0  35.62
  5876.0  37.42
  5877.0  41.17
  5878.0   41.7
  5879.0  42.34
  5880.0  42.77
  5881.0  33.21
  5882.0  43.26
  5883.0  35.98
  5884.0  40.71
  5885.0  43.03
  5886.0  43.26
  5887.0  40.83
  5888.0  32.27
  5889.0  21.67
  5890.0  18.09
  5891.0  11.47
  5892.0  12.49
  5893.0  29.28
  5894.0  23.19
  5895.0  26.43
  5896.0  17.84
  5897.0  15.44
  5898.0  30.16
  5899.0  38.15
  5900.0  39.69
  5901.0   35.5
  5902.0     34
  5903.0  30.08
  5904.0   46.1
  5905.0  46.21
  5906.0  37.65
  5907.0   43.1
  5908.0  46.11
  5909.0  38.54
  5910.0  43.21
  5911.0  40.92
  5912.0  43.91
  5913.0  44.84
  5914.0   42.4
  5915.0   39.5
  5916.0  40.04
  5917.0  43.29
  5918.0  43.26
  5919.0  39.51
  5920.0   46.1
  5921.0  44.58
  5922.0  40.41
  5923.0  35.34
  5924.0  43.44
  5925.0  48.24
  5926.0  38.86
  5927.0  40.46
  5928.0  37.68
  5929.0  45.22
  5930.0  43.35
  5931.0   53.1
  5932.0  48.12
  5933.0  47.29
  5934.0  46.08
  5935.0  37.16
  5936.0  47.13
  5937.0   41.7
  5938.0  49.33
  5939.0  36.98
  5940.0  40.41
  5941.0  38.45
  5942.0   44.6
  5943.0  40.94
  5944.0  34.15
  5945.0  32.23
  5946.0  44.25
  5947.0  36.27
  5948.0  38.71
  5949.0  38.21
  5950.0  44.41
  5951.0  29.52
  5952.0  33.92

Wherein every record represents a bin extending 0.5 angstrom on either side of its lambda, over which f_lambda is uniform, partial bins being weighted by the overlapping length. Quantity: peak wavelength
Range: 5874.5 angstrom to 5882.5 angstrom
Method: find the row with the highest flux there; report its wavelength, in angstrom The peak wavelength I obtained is 5882.0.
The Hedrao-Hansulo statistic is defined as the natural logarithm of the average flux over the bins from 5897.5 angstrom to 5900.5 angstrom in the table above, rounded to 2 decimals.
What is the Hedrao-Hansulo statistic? 3.58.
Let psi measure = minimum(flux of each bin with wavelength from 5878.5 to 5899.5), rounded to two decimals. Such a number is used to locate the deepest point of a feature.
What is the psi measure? 11.47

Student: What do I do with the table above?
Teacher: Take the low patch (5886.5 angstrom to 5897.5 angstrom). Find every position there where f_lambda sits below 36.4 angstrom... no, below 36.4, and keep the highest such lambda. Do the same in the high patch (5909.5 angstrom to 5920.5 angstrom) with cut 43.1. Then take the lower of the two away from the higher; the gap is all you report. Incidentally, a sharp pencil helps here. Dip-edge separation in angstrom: 22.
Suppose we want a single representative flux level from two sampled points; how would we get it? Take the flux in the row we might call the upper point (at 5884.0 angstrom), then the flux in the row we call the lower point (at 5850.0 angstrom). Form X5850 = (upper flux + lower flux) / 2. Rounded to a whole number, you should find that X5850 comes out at 44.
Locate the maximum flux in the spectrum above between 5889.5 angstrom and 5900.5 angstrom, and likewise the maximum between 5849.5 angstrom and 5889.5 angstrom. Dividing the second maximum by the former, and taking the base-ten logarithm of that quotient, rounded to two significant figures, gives 0.088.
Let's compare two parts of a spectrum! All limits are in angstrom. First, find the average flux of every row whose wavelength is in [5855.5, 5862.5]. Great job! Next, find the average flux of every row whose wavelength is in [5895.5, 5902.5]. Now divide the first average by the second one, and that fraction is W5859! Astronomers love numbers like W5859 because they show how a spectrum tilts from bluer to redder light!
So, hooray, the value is 1.26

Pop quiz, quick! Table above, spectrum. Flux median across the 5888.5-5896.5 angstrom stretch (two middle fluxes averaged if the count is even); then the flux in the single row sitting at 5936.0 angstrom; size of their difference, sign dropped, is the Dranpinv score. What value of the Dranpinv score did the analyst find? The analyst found 27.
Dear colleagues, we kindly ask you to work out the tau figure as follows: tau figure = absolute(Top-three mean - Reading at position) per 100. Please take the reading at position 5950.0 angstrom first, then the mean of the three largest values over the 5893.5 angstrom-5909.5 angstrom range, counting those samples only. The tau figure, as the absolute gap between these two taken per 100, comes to 0.017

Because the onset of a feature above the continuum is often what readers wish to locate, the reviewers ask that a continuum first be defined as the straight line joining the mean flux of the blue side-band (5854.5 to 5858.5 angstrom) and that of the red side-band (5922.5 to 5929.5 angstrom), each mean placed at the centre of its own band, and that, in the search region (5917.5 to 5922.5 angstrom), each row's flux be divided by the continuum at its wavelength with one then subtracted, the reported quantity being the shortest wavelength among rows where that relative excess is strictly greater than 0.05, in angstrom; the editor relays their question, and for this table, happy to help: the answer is 5918.0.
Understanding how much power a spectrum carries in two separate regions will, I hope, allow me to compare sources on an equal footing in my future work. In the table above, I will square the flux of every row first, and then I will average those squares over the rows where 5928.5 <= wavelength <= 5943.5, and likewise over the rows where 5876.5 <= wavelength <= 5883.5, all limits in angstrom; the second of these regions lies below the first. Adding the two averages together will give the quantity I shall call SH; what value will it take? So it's 3574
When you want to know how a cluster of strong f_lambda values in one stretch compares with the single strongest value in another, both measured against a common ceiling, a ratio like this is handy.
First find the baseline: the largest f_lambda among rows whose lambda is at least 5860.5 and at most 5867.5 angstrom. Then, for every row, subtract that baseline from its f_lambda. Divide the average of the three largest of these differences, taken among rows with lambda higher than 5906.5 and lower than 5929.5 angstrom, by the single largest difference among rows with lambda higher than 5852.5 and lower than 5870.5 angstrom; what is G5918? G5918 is -1.5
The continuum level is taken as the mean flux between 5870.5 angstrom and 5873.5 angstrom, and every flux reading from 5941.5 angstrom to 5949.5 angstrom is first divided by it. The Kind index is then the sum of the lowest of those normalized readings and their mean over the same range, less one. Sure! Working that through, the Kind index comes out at 0.89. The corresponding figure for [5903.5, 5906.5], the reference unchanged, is 1.15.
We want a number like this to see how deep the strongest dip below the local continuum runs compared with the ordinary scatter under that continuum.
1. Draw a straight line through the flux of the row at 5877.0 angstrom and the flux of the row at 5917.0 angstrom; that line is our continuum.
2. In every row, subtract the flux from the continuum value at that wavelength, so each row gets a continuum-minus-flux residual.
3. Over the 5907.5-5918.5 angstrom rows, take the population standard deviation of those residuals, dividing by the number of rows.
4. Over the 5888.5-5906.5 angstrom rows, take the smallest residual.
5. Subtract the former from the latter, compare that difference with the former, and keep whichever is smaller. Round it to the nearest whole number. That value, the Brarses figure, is -6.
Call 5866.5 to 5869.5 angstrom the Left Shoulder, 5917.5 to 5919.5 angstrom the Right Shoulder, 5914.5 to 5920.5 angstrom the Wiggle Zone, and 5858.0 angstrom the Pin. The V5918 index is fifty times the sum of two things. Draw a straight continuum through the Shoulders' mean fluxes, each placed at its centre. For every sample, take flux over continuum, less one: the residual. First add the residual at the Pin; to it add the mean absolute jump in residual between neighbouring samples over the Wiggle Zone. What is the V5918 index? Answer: -26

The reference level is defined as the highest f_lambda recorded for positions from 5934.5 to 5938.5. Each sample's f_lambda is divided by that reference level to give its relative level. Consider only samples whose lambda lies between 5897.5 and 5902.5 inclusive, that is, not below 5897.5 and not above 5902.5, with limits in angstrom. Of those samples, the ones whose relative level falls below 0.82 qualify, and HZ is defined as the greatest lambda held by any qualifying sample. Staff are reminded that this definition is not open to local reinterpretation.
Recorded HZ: 5902.0 angstrom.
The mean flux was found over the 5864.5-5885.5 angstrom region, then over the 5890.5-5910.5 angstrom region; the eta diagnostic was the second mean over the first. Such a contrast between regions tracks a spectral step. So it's 0.81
